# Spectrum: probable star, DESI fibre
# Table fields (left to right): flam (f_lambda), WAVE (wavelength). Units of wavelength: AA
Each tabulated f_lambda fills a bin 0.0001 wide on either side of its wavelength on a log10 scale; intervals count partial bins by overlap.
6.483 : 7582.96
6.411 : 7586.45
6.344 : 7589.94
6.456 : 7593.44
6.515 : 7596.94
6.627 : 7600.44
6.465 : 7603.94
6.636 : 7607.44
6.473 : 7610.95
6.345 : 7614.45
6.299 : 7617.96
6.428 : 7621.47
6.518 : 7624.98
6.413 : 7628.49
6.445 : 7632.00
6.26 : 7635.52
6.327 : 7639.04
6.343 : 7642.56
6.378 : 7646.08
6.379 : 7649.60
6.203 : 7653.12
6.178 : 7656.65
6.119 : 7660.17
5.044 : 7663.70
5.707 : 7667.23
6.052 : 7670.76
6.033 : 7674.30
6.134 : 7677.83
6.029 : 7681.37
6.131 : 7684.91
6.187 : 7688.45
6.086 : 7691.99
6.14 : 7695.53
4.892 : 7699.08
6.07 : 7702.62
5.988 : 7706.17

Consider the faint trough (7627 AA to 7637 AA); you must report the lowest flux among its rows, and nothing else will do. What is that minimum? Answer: 6.26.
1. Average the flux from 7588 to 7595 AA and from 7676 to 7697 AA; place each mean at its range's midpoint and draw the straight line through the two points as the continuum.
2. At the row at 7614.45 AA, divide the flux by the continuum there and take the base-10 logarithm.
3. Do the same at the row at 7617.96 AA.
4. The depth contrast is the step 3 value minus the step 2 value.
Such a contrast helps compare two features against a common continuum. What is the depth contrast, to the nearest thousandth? -0.002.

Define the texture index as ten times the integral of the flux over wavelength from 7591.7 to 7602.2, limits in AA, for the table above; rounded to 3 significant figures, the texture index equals 686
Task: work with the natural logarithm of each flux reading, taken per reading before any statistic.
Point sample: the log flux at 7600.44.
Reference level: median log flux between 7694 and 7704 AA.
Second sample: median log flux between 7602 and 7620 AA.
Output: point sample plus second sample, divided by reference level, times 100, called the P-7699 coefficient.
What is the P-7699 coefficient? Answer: 208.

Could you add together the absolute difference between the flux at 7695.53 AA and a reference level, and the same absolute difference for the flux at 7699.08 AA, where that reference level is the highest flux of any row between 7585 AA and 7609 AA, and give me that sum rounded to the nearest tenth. 2.2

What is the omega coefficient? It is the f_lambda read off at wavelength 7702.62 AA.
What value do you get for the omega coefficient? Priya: 6.07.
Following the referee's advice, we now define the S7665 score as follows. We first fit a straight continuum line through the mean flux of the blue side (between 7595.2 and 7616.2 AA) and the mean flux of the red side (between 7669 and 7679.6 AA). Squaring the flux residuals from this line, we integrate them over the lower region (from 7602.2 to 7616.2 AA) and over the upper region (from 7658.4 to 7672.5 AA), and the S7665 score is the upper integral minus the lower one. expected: 4.7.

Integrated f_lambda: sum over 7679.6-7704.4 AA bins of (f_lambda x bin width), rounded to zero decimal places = 147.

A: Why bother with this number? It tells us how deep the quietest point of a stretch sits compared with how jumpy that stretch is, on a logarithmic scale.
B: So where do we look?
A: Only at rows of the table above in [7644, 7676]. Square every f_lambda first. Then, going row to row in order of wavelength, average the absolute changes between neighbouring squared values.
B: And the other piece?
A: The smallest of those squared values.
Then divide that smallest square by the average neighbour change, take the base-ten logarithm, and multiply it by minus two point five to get -2.21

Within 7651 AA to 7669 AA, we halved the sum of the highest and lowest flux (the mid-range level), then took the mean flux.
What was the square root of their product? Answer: 5.74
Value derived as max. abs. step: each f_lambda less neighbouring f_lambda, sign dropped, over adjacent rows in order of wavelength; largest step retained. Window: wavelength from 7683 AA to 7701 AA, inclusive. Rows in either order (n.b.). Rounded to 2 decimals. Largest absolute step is 1.25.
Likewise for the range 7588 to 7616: 0.17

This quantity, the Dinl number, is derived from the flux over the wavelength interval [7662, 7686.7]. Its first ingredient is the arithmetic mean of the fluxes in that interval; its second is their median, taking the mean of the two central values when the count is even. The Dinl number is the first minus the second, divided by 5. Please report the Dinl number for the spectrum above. -0.031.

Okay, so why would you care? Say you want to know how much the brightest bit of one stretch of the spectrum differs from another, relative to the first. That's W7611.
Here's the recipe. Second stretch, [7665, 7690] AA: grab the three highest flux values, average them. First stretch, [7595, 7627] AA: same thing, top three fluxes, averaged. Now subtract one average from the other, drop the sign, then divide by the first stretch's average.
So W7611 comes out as 0.067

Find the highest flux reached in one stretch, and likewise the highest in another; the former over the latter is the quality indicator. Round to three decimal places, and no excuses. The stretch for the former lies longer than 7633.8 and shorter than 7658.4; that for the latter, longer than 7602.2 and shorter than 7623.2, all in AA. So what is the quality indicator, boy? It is 0.961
